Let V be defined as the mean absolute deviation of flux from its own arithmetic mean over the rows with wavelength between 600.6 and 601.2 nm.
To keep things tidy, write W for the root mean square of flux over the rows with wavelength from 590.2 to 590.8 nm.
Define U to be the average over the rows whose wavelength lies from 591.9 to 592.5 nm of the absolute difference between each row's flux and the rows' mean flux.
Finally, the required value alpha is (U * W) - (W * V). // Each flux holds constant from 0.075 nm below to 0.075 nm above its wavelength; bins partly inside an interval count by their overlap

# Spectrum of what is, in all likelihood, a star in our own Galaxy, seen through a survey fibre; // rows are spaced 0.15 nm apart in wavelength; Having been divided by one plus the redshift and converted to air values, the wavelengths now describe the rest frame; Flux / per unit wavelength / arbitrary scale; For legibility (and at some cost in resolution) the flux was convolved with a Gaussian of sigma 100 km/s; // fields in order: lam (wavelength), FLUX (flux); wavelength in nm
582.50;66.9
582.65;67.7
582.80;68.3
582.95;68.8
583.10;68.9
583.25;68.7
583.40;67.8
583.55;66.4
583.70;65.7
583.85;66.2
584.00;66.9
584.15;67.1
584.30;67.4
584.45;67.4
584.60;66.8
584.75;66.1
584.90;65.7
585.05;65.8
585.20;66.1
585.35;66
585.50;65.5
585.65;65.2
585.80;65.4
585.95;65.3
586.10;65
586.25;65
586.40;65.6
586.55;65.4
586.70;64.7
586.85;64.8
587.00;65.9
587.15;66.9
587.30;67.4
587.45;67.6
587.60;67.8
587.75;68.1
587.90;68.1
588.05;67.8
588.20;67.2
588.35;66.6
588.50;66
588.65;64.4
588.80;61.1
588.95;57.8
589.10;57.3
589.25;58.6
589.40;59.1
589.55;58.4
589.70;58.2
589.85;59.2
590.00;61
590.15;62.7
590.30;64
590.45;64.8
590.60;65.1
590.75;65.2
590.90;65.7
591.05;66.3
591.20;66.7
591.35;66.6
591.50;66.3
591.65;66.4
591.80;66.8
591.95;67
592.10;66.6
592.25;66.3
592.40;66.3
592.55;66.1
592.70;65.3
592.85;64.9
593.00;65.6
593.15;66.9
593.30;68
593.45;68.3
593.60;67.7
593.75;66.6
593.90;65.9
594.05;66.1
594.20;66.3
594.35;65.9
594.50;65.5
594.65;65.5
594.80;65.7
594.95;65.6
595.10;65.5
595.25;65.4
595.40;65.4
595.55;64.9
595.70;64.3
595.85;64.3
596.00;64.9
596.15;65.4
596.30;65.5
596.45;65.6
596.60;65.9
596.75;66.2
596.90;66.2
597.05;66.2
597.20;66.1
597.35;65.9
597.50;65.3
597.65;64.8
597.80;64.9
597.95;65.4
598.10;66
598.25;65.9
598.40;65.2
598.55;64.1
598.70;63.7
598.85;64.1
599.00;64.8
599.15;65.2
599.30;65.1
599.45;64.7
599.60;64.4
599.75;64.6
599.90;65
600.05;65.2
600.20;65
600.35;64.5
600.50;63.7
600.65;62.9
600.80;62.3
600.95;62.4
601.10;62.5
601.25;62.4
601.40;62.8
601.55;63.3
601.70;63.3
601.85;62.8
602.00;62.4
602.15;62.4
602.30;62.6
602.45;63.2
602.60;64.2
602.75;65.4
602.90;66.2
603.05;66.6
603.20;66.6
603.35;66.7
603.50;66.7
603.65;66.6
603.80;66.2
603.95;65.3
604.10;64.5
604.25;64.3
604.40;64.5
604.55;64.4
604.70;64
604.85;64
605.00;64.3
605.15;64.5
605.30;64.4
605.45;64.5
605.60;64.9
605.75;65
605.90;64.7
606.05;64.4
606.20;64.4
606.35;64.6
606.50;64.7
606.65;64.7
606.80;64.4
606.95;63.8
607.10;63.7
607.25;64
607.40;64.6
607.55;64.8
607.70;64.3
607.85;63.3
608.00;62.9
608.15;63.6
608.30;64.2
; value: 4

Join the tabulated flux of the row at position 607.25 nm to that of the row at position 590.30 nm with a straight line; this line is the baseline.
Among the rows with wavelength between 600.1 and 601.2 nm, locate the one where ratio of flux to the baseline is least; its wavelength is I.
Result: 600.80 nm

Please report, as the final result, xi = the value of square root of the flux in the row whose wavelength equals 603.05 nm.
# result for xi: 8.16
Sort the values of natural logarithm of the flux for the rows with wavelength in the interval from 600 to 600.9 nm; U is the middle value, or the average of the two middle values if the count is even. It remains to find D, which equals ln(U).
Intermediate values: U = 4.16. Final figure 1.426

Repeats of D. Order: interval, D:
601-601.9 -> 1.421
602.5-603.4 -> 1.434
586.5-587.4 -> 1.431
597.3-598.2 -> 1.430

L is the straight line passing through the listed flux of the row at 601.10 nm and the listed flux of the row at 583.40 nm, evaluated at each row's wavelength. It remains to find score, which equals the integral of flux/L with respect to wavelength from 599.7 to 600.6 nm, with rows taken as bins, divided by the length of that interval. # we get 1.03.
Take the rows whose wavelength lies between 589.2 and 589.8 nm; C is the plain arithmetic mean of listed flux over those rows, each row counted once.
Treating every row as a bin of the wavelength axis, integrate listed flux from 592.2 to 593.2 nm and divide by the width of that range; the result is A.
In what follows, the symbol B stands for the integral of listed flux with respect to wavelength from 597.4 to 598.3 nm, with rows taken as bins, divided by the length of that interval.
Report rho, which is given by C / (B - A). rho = -118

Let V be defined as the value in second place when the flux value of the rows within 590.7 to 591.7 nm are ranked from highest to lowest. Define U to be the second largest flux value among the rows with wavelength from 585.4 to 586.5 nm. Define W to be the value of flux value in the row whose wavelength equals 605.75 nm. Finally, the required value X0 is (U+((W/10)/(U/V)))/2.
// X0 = 36.1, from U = 65.5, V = 66.6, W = 65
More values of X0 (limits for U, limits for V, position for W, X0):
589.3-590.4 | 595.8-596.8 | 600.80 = 34.6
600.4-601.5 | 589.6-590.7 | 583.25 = 35.0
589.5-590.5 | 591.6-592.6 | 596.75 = 35.5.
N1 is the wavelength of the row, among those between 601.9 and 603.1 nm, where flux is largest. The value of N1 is 603.05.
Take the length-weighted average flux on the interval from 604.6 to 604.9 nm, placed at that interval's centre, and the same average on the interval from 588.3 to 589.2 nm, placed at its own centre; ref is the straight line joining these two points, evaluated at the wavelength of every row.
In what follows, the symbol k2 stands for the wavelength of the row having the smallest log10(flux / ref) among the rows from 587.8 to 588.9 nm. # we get 588.80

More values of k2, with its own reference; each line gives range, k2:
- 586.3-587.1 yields 586.70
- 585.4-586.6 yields 586.25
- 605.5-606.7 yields 606.20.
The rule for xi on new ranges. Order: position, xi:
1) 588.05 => 8.23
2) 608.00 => 7.93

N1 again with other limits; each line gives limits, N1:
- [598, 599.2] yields 598.10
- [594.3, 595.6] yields 594.35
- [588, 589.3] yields 588.05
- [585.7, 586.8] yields 586.40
